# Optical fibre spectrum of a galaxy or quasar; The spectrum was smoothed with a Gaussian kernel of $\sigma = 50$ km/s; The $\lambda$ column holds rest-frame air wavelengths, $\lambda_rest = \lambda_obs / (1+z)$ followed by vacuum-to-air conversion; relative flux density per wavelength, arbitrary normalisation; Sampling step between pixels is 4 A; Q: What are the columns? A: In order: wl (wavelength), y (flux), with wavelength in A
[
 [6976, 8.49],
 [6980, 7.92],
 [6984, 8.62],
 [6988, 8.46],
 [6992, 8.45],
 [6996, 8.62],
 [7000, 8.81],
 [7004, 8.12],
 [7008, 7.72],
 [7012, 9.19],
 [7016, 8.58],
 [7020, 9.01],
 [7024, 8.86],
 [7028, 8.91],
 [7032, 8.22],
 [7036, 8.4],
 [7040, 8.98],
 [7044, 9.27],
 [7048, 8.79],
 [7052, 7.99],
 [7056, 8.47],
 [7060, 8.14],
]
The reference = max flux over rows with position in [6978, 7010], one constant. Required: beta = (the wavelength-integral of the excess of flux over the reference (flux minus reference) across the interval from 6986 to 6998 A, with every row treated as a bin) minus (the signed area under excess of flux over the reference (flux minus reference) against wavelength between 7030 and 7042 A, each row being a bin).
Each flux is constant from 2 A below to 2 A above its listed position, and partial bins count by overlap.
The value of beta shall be 0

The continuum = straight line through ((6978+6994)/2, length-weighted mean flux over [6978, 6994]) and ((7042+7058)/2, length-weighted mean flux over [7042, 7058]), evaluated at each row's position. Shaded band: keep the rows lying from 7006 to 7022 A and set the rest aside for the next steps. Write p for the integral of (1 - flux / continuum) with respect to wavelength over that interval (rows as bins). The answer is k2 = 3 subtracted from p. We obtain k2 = -3.27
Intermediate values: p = -0.27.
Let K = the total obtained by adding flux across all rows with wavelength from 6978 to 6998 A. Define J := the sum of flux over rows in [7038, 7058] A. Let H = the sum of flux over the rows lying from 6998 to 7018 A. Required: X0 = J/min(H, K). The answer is 1.03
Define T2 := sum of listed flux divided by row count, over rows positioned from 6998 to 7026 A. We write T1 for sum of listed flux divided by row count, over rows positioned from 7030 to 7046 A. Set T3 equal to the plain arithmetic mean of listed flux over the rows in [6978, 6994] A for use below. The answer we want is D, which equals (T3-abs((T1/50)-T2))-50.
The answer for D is -50.1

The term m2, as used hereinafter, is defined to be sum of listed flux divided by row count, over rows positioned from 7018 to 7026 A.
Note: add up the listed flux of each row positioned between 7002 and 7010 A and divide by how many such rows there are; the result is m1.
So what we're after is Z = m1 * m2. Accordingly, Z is 71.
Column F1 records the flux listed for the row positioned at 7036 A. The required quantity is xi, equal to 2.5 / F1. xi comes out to 0.298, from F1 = 8.4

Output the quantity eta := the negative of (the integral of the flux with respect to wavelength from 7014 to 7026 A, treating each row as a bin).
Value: -106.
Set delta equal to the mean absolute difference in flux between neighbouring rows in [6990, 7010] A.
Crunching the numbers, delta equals 0.36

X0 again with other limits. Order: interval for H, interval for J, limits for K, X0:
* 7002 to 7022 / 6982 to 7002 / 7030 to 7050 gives 1.01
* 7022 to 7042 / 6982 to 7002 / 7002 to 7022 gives 1.01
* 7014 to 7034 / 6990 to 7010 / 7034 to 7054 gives 0.96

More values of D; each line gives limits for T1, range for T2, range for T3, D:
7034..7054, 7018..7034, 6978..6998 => -50.2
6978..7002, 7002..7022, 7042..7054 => -49.7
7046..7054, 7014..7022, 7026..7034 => -50.1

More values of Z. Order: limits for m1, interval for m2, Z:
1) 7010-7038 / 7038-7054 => 77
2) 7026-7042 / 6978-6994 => 72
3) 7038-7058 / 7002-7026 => 75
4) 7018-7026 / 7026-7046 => 78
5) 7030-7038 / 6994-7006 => 71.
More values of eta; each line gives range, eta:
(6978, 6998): -168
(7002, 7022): -170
